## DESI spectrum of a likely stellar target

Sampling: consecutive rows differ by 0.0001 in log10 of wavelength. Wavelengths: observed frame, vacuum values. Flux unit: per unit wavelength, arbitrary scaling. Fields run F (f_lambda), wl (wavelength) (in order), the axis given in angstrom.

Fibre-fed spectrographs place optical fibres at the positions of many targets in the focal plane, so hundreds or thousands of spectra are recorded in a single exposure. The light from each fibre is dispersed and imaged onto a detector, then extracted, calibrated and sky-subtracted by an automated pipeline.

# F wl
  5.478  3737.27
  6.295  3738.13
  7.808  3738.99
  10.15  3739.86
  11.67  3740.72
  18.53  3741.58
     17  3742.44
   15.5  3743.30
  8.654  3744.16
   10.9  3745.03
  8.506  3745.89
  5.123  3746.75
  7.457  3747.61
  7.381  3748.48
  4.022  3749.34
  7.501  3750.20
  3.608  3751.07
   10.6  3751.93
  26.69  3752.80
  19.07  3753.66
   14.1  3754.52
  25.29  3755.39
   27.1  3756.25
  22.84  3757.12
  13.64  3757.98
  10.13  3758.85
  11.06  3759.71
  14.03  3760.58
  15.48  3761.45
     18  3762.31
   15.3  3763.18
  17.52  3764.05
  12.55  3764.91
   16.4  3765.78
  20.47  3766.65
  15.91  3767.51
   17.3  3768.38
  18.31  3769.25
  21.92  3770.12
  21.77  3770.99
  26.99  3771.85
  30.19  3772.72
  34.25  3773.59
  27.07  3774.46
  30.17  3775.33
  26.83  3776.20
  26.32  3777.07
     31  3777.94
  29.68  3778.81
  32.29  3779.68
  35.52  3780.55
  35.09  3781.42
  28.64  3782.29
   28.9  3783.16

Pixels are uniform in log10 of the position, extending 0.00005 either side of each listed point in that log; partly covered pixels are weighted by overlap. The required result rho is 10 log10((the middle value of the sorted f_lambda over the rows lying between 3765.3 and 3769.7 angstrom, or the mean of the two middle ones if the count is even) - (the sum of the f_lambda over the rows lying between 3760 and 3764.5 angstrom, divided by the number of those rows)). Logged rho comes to 1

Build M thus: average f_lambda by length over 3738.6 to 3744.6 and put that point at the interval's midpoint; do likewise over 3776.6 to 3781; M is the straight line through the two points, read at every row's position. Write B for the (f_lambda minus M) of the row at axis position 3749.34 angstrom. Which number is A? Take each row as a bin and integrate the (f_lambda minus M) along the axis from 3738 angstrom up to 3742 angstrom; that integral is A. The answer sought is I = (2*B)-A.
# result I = -22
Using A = -3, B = -13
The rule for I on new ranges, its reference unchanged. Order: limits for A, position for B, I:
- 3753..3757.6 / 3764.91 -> -34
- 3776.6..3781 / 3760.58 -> -16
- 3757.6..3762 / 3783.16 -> 30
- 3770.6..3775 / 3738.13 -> -10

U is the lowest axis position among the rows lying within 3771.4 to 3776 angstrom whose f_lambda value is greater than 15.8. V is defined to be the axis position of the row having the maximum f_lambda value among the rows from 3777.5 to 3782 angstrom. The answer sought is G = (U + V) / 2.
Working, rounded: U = 3771.85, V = 3780.55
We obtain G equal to 3776.2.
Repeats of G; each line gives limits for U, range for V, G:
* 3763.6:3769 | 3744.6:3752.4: 3754.5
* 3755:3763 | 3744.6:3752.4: 3750.2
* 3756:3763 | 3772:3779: 3764.9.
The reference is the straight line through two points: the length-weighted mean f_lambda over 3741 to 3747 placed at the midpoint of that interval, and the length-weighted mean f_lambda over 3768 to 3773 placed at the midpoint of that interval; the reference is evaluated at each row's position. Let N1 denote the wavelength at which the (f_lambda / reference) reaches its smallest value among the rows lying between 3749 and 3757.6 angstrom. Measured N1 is 3751.07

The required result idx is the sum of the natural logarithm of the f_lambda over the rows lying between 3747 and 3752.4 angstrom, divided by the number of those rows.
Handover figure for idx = 1.8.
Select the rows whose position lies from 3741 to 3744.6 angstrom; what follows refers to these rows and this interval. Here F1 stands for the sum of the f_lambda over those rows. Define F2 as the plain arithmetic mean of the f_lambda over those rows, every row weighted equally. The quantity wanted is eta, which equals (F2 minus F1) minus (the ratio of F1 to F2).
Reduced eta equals -49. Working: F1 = 60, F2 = 15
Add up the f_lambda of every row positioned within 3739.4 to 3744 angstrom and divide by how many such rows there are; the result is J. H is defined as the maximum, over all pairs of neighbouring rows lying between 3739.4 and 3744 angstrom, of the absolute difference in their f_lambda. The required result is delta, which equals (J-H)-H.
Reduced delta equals 1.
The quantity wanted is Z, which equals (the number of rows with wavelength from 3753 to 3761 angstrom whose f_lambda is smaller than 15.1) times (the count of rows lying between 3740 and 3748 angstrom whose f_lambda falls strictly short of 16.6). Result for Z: 35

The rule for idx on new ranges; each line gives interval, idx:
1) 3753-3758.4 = 3.0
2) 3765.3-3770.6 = 2.9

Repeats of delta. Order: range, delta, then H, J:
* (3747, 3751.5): -2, 3.9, 6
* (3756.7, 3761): -4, 9.2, 14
